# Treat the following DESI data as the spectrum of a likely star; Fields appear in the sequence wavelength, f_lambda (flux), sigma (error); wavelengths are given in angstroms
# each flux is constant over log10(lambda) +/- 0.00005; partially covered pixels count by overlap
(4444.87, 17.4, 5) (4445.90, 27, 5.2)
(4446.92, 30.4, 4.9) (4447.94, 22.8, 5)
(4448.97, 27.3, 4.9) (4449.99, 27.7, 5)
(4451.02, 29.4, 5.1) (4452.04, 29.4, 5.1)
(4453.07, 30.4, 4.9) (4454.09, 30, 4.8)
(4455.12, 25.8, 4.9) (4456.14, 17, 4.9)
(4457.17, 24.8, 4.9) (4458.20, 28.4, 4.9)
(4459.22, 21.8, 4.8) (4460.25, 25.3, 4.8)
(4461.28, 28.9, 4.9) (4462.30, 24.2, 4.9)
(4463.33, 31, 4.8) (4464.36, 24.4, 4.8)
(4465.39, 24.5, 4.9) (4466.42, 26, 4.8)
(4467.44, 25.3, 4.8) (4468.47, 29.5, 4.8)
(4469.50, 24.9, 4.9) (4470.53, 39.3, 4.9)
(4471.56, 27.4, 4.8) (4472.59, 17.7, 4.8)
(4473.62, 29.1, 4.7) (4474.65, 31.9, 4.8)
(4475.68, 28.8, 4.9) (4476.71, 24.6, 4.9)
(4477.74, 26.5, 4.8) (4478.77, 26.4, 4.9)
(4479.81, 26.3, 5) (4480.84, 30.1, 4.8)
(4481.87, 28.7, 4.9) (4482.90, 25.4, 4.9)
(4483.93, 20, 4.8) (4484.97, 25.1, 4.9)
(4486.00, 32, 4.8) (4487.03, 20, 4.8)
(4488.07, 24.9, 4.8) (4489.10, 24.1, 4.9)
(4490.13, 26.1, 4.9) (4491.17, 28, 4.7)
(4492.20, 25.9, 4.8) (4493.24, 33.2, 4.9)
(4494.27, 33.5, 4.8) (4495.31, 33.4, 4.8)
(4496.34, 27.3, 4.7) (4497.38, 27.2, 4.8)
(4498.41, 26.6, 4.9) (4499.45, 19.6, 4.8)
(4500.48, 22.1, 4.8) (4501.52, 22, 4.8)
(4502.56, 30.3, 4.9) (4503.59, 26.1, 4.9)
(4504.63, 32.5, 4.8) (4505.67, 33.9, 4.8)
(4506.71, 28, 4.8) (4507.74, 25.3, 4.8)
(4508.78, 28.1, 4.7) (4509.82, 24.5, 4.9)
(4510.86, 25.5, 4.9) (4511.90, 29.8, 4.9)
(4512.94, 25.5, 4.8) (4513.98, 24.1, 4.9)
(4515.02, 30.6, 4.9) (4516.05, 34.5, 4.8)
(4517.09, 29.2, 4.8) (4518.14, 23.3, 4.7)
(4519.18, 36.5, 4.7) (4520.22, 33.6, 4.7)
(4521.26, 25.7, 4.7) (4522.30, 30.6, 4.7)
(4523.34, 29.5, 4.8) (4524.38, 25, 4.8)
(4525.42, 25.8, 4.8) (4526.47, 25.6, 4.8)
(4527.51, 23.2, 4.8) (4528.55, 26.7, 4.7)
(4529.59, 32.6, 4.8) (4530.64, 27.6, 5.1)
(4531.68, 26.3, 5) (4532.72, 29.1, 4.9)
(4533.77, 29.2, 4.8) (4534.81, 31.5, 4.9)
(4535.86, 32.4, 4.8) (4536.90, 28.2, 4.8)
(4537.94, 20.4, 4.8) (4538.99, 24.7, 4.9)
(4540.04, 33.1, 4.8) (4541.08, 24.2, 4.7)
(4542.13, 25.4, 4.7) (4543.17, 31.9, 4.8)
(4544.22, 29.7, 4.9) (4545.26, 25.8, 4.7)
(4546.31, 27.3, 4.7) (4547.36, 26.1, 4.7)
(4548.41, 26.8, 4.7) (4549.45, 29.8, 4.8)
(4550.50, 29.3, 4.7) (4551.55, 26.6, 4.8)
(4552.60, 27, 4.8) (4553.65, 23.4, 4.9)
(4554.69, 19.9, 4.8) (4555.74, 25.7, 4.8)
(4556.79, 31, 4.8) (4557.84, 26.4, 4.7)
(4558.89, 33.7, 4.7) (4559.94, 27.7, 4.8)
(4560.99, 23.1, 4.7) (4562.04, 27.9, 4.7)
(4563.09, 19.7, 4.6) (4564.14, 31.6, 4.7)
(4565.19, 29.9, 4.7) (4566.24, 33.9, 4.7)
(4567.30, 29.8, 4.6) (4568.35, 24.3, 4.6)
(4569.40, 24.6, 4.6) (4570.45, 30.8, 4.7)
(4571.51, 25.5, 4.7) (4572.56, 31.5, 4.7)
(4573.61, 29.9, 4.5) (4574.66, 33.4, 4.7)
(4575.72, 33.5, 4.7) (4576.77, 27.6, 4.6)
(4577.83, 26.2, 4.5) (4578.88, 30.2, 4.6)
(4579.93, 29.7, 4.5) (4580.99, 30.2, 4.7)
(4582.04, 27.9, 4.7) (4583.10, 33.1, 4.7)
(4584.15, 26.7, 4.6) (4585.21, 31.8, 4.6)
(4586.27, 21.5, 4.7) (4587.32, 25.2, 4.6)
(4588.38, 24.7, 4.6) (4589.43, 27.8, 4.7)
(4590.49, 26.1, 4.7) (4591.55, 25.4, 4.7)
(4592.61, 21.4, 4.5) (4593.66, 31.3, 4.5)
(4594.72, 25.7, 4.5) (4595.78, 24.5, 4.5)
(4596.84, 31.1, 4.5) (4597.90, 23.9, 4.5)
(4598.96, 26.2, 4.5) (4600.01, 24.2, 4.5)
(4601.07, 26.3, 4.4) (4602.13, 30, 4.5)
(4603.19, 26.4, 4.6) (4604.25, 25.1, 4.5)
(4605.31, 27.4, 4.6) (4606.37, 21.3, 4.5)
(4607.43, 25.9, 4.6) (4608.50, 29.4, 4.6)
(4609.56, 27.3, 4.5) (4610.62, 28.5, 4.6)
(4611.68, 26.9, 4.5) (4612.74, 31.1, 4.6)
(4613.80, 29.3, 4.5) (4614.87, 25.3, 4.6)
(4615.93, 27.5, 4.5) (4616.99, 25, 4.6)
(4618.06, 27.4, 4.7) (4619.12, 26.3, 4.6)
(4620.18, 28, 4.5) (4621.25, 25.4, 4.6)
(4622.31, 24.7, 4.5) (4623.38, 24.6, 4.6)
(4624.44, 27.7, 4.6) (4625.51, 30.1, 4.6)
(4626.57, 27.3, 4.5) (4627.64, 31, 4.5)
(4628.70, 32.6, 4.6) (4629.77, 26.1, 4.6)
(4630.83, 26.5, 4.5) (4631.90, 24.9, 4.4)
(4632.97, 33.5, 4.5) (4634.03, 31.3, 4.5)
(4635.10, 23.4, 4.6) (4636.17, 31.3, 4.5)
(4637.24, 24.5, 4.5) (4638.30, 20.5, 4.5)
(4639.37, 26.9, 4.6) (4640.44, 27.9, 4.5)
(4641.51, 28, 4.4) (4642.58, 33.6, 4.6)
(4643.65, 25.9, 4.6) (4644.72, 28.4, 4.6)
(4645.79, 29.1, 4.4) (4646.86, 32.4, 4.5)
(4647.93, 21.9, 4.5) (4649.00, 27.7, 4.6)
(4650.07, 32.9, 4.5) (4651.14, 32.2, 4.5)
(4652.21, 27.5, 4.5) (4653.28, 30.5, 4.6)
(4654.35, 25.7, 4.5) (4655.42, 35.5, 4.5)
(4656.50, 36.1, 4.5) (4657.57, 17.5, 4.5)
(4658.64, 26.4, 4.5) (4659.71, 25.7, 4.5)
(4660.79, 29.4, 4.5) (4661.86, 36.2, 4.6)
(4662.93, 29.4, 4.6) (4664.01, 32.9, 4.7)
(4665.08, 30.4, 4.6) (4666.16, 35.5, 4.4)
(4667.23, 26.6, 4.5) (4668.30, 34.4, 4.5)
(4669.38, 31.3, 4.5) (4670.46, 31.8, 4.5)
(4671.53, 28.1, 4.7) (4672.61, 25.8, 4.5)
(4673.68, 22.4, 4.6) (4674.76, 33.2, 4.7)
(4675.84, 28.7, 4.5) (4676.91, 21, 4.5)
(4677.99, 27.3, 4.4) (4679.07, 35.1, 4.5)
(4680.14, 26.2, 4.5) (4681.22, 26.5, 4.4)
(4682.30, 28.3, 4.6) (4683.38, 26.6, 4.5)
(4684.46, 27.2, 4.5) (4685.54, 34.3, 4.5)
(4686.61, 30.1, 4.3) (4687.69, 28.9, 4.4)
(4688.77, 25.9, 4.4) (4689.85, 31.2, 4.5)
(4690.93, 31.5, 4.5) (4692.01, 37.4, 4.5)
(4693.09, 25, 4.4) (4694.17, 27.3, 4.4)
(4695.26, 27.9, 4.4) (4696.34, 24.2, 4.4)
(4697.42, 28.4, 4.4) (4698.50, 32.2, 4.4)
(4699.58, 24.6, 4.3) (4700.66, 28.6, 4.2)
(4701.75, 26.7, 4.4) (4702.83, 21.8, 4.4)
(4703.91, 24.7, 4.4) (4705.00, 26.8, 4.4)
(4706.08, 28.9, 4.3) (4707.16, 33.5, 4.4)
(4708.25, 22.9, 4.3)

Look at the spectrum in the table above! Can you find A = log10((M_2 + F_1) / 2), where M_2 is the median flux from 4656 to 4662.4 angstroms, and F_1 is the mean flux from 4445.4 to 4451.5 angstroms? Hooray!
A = 1.442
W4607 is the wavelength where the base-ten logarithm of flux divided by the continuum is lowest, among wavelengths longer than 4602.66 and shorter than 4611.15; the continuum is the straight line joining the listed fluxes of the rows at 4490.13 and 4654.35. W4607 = 4606.37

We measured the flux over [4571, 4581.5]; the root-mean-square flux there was 29.9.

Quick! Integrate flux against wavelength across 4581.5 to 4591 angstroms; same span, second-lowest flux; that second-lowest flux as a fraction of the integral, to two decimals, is 0.10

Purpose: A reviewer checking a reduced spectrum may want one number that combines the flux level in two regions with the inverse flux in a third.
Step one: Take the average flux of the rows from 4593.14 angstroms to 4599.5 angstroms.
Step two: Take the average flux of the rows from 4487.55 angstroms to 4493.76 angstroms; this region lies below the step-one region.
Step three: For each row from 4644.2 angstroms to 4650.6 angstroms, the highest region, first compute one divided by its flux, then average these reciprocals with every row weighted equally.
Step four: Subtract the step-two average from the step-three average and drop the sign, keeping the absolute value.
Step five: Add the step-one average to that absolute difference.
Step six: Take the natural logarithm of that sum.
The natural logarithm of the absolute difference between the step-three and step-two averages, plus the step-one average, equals 3.99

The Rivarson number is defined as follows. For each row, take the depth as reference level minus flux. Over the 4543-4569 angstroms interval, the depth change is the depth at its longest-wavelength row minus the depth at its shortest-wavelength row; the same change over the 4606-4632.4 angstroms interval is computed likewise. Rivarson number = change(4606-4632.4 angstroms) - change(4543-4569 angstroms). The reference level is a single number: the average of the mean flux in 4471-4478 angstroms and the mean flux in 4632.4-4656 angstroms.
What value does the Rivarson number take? -11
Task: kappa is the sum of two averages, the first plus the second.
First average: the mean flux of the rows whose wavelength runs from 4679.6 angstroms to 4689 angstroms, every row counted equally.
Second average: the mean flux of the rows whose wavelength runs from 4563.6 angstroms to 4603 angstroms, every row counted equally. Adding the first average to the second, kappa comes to 56.3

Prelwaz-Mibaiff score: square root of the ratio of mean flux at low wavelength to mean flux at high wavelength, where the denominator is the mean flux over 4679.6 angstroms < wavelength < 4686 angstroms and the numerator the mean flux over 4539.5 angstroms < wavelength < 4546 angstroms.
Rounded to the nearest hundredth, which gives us 1.00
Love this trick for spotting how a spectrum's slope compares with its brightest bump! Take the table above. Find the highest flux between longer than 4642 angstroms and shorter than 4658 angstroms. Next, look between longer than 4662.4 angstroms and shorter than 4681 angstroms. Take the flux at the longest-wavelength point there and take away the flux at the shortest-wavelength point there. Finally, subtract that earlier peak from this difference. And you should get -39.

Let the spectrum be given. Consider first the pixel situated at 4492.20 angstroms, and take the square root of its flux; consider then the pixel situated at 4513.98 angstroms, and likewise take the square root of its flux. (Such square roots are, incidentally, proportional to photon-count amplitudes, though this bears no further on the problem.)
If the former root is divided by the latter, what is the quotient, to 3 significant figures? 1.04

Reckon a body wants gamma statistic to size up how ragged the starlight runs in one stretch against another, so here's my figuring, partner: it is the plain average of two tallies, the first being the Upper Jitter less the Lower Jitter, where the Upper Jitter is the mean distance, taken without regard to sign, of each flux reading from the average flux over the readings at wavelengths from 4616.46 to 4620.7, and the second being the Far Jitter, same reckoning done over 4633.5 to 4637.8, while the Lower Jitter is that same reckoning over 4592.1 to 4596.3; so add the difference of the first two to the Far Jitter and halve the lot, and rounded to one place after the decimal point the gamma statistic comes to 1.0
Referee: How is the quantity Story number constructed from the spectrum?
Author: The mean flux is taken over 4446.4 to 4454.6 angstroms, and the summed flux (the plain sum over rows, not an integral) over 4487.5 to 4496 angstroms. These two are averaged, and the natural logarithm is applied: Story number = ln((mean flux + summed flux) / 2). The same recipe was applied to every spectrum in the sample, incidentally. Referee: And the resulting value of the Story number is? 4.86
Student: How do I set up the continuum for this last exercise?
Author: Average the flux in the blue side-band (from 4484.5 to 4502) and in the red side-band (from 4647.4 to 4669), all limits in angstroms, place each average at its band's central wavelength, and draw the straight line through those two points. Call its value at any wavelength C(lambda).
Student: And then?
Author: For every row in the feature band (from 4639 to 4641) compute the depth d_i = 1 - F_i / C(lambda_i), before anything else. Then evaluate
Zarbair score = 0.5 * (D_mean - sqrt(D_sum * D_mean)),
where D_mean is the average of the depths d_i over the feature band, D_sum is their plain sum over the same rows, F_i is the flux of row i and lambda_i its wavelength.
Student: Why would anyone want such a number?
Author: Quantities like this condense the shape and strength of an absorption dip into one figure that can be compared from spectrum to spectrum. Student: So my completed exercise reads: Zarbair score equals -0.01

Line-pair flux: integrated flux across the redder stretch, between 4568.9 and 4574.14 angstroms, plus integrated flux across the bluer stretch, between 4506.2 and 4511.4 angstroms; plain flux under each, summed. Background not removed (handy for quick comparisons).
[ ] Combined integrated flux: 286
